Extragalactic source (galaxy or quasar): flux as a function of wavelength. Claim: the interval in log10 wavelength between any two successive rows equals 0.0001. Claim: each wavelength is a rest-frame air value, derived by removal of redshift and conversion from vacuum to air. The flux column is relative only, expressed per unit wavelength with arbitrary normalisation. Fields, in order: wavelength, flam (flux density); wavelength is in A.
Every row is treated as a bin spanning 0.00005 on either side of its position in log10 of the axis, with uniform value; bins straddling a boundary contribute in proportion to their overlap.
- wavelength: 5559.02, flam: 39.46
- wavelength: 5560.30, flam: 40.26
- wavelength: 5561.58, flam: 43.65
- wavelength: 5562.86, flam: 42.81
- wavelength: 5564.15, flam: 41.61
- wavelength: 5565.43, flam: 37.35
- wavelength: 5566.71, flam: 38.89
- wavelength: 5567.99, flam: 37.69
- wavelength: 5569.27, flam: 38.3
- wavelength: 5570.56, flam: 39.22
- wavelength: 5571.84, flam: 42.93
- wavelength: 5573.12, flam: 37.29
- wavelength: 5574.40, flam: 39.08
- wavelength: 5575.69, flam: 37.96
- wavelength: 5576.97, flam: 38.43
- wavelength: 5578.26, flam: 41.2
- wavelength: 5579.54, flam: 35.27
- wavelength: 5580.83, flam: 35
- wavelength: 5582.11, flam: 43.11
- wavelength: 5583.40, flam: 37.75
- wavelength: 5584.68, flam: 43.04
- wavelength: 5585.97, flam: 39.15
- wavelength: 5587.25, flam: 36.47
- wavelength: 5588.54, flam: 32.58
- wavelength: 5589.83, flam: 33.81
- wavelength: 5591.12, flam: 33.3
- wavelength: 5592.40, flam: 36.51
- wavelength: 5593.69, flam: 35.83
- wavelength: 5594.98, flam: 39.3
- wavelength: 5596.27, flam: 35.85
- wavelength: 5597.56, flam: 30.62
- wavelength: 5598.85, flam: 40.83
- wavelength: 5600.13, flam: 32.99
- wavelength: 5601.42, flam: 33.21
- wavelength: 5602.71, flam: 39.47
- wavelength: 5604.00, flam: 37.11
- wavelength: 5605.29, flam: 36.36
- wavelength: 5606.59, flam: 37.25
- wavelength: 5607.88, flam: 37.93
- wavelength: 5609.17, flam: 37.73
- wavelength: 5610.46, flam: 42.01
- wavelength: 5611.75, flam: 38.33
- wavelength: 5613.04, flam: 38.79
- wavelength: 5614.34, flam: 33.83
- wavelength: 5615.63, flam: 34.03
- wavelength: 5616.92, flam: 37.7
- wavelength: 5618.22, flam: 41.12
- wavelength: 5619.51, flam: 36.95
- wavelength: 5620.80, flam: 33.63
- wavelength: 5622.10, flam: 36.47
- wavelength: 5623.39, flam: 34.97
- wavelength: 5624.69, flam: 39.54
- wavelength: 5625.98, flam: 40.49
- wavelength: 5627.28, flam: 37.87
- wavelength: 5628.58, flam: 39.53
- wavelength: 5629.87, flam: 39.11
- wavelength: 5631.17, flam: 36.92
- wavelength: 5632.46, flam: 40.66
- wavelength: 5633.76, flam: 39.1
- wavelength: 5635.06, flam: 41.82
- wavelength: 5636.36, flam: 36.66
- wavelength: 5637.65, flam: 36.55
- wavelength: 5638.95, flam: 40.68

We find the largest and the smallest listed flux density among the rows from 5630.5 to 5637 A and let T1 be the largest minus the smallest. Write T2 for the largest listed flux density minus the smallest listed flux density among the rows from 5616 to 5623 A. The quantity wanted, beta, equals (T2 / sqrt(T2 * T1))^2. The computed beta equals 1.5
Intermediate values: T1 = 5.2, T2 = 7.5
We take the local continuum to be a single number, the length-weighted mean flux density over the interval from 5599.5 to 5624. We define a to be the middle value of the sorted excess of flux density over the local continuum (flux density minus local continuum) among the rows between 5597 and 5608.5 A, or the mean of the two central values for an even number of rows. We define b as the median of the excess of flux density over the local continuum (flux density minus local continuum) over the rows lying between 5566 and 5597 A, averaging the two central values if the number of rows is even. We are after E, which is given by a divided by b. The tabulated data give 0.3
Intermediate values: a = 0.3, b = 1.0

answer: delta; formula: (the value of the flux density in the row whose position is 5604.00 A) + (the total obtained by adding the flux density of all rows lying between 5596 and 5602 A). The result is 211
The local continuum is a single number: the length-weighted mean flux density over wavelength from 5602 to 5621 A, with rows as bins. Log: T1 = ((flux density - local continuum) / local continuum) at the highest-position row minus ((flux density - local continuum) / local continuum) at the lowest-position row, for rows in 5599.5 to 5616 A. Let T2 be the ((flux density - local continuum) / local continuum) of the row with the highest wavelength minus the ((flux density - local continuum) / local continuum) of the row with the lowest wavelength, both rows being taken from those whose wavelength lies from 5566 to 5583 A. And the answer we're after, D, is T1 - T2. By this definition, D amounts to -0.08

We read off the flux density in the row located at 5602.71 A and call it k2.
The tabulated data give 39.47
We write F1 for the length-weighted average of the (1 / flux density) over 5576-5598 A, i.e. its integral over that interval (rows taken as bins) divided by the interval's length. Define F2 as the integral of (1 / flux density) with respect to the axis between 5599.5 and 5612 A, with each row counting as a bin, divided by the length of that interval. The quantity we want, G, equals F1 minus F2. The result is 0.0003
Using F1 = 0.0273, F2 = 0.0270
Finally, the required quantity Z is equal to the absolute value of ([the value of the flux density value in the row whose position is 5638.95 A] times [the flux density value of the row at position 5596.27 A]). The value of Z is 1458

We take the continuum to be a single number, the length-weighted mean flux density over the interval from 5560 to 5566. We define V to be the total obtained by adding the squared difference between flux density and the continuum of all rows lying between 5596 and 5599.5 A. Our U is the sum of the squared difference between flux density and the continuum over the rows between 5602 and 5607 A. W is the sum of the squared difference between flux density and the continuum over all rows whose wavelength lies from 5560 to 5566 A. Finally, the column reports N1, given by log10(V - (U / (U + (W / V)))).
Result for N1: 2.14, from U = 58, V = 140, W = 24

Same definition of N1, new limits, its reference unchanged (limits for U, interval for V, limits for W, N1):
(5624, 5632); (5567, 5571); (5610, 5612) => 1.37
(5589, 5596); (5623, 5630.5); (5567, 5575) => 1.77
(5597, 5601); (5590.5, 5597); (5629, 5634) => 2.16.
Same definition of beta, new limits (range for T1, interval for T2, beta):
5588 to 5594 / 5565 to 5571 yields 0.5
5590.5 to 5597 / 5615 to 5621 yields 1.2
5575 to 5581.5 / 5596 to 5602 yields 1.6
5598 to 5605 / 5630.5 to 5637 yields 0.7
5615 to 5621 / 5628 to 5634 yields 0.5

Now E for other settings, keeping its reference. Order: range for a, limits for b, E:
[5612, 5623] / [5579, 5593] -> 0.3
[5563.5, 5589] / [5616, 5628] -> 1.8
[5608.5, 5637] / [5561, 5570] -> 0.6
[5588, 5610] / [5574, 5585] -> -0.3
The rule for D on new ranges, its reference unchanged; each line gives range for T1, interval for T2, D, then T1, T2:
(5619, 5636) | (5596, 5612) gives 0.06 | 0.130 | 0.066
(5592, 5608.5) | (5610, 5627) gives 0.08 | 0.038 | -0.040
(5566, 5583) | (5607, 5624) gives 0.19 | 0.112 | -0.079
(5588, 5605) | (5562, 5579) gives 0.16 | 0.121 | -0.043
